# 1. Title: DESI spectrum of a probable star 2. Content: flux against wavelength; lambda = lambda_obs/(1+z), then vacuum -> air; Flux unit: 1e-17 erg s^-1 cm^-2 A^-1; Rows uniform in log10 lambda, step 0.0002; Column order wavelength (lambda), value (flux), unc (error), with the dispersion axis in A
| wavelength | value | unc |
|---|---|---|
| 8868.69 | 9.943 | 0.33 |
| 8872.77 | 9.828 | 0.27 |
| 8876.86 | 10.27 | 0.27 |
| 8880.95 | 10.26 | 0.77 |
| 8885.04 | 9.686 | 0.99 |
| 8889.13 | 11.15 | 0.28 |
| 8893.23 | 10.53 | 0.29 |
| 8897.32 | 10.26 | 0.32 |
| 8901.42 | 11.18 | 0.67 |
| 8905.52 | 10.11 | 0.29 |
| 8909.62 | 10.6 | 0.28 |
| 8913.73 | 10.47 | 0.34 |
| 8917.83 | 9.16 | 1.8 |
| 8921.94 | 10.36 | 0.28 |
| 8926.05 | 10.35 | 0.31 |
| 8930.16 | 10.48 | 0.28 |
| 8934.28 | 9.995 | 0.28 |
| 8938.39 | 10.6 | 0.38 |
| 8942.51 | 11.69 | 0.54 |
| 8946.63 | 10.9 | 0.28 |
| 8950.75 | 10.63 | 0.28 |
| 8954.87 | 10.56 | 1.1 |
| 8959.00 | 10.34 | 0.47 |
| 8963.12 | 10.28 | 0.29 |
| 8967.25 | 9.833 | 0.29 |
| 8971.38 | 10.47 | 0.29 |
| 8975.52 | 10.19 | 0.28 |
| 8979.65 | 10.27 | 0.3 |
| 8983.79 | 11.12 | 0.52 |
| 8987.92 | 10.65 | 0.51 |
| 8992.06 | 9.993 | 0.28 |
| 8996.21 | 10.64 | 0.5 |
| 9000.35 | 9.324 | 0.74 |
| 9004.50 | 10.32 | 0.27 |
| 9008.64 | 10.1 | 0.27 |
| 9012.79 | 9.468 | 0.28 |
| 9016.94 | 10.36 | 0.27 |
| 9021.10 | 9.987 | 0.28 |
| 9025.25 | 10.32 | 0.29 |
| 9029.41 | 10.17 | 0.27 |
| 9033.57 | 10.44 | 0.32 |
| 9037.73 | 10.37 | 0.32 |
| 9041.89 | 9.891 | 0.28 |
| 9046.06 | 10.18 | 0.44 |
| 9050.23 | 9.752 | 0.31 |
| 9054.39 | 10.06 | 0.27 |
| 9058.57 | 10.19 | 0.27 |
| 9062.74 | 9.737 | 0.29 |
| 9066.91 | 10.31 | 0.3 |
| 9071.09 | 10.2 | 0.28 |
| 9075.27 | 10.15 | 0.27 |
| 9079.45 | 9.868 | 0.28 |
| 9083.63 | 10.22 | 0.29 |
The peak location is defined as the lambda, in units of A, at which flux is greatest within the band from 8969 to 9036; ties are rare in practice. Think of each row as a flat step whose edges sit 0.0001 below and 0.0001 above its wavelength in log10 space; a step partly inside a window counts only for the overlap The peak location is 8983.79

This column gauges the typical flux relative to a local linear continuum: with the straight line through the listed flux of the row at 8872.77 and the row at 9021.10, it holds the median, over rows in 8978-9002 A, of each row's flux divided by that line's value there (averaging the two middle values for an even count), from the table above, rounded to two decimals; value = 1.05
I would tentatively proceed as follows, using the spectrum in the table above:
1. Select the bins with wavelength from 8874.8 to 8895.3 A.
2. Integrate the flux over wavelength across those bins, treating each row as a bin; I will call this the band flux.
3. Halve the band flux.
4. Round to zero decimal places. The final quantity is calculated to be 106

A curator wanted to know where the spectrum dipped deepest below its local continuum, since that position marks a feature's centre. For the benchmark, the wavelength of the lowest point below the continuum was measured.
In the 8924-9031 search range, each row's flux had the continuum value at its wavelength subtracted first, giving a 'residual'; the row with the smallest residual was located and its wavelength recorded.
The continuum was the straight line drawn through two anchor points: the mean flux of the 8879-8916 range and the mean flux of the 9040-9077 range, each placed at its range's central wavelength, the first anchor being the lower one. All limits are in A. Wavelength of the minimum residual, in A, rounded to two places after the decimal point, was 9000.35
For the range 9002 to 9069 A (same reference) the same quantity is 9012.79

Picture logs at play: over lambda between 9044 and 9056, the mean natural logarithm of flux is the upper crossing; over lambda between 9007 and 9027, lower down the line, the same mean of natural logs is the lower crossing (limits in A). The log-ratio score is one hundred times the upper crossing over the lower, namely 100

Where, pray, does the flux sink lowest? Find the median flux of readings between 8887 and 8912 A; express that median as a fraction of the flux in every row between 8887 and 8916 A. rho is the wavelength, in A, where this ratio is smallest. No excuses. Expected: 8901.42 A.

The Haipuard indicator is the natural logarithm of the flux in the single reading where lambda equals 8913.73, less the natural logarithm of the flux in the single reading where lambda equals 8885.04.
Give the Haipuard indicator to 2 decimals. 0.08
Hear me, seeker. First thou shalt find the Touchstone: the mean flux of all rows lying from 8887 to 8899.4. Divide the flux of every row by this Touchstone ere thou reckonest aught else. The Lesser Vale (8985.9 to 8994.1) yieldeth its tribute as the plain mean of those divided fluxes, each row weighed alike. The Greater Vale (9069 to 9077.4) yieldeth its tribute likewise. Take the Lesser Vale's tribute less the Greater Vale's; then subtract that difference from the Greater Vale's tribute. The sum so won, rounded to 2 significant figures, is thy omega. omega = 0.94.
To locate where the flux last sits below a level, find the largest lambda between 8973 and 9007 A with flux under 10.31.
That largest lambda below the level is 9000.35 A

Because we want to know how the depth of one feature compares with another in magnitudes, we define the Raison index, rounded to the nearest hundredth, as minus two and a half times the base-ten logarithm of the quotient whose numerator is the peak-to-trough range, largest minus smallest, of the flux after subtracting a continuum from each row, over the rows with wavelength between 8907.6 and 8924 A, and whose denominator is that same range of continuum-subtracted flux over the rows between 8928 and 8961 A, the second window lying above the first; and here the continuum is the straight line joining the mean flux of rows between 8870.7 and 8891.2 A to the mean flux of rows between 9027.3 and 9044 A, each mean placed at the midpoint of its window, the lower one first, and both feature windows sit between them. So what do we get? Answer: 0.18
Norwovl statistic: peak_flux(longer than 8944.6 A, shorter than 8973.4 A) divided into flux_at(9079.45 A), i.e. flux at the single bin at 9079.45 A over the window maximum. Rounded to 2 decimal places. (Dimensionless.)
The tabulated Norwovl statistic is 0.91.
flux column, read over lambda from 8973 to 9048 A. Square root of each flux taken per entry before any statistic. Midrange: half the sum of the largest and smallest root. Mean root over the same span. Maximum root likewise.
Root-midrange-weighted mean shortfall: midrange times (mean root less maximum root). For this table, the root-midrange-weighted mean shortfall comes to -0.45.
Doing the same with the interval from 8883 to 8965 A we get -0.60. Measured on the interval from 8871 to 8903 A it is -0.39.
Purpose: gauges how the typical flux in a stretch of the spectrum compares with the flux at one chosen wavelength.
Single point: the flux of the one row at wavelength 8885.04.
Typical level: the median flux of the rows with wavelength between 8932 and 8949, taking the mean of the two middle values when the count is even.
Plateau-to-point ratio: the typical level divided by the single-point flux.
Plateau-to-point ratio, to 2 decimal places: 1.11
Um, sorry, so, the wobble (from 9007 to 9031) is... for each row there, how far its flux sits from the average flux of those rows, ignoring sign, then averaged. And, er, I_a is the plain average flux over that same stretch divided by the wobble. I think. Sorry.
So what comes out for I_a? 44.4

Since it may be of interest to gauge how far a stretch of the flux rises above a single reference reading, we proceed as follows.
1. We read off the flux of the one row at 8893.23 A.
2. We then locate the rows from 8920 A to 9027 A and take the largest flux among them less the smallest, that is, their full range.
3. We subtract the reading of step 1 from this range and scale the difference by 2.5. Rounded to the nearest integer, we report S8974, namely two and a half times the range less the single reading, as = -20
